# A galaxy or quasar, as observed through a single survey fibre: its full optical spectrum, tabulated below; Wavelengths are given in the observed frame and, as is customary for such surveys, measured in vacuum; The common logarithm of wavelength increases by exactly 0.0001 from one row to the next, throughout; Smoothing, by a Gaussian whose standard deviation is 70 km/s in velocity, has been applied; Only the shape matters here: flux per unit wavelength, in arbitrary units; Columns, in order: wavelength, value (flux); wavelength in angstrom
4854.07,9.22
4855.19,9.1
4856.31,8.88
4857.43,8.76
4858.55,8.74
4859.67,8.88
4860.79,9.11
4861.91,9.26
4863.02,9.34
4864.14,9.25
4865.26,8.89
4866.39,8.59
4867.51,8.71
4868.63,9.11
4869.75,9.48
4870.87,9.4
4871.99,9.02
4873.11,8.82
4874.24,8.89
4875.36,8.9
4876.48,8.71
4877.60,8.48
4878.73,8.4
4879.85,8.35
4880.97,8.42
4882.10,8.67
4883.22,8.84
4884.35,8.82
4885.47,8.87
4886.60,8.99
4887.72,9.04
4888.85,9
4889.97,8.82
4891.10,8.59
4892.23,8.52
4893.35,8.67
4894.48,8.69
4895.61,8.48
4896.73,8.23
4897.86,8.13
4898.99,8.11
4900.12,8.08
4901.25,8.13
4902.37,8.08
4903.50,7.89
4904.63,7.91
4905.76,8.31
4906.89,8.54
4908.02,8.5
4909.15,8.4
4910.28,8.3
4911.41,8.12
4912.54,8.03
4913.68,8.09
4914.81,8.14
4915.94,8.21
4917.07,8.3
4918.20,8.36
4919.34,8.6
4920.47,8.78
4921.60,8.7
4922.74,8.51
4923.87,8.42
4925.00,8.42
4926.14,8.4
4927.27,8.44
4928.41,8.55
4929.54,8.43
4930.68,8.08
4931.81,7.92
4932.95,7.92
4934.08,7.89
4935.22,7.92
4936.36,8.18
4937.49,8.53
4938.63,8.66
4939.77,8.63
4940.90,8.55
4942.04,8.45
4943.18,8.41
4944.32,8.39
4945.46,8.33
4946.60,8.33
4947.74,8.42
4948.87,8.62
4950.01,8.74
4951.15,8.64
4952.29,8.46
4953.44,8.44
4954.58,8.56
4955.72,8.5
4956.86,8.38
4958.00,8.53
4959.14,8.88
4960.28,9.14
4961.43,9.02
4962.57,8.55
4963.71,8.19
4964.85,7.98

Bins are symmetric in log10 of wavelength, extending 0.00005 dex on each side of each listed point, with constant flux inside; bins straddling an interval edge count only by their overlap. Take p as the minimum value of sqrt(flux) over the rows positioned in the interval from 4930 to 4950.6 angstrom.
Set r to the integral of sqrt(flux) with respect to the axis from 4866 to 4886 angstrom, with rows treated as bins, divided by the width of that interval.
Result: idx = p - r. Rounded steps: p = 2.81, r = 2.97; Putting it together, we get -0.159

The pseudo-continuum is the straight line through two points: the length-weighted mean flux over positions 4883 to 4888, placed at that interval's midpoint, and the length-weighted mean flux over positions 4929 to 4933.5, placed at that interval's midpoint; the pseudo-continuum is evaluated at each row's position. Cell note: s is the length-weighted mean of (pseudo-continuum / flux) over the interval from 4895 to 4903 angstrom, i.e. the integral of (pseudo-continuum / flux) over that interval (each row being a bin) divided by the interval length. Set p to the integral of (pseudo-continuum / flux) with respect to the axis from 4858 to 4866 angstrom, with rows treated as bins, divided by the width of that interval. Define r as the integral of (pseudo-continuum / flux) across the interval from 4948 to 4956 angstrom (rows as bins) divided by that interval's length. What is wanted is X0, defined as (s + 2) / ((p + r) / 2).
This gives 3.17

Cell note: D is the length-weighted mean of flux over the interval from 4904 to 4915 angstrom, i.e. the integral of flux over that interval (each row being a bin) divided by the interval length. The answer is 8.23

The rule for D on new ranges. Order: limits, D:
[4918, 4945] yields 8.38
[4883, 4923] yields 8.43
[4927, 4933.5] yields 8.21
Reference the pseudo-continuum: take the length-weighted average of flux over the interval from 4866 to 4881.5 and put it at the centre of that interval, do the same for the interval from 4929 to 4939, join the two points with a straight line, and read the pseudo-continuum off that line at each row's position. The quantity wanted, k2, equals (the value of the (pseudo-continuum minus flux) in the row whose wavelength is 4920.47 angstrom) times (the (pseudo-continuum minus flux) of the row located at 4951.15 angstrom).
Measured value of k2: 0.32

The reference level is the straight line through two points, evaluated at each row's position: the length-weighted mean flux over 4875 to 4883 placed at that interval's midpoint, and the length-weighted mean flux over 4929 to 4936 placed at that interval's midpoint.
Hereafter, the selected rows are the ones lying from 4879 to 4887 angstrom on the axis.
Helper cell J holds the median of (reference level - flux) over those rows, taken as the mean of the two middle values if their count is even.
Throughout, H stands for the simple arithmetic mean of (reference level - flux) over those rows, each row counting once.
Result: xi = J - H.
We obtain -0.123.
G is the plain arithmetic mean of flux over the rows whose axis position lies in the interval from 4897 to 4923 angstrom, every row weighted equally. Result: 8.27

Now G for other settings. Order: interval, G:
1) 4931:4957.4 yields 8.39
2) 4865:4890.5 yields 8.84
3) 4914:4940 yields 8.35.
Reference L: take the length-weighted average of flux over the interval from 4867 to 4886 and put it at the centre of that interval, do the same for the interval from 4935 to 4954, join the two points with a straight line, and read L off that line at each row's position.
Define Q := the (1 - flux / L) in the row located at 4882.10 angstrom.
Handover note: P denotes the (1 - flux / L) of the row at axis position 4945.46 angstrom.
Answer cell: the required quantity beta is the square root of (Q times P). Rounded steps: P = 0.015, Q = 0.01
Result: 0.014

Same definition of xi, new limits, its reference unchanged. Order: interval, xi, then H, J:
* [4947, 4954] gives 0.013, -0.71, -0.70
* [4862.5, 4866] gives -0.090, -0.44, -0.53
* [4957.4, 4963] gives -0.044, -1.08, -1.13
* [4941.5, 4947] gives -0.008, -0.48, -0.49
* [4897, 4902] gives 0.004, 0.25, 0.25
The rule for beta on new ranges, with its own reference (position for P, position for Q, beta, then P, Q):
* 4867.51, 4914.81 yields 0.031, 0.018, 0.06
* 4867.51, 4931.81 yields 0.036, 0.018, 0.07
